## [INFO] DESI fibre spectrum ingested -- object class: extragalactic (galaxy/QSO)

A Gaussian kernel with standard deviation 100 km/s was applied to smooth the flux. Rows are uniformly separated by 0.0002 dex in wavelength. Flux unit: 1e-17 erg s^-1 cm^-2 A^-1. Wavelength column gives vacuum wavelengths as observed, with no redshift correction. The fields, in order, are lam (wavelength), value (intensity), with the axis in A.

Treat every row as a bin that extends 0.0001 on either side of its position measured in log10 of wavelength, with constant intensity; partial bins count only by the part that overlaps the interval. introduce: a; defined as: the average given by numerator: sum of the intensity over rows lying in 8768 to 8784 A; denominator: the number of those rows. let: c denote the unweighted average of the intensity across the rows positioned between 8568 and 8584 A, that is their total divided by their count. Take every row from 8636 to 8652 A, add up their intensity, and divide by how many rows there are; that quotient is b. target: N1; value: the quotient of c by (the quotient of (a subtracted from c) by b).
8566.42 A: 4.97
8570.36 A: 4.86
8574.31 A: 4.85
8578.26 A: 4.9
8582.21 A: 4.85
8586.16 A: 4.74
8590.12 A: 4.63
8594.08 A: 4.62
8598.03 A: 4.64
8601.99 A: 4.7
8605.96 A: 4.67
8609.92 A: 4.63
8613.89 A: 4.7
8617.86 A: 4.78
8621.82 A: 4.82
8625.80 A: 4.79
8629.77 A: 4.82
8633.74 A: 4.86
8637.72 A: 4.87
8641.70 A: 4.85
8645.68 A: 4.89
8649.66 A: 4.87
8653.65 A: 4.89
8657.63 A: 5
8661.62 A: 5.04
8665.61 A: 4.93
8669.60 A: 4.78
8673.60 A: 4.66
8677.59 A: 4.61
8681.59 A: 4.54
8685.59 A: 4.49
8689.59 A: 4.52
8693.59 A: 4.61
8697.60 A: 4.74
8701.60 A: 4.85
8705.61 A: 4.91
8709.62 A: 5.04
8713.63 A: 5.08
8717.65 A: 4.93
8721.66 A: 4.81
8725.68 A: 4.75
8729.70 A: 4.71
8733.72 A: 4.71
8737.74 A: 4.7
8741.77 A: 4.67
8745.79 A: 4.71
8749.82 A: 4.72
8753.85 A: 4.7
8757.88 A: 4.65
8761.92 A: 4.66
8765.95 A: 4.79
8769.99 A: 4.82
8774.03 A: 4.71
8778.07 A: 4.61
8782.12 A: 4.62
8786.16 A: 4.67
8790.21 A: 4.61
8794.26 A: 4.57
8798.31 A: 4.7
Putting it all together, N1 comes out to 135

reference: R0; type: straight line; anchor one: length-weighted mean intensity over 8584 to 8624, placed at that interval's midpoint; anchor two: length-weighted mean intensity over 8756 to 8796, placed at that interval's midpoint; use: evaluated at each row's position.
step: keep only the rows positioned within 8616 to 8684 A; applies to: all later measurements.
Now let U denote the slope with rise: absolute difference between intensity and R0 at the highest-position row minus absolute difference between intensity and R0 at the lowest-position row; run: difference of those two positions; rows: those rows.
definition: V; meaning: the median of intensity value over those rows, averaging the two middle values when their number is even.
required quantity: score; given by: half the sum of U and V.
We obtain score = 2.43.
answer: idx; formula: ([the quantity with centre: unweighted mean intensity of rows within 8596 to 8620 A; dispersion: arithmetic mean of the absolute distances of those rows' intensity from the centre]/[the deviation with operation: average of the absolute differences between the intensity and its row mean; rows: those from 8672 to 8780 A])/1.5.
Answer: 0.25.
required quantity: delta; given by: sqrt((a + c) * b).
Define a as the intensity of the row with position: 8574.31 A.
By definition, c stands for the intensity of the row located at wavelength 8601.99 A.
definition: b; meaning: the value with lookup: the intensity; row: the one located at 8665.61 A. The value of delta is 6.86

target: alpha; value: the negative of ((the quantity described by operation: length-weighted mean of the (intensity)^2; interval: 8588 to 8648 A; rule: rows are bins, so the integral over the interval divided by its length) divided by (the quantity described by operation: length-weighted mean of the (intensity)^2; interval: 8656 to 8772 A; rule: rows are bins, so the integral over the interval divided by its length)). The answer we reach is -1.00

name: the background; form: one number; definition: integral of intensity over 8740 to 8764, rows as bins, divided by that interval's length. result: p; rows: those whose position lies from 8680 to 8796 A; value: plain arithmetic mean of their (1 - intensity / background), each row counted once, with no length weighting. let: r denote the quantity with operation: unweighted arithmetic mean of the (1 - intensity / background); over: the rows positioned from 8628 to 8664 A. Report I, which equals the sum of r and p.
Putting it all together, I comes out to -0.052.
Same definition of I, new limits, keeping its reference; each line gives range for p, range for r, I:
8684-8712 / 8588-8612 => -0.002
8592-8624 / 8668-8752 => -0.013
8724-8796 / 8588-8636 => -0.008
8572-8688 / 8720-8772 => -0.026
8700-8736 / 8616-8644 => -0.068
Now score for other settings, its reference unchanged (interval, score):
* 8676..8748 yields 2.35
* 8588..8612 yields 2.32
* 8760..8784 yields 2.34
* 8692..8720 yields 2.46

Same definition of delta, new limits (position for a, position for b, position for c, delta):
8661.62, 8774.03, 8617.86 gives 6.80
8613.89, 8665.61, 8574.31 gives 6.86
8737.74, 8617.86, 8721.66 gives 6.74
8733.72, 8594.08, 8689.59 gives 6.53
